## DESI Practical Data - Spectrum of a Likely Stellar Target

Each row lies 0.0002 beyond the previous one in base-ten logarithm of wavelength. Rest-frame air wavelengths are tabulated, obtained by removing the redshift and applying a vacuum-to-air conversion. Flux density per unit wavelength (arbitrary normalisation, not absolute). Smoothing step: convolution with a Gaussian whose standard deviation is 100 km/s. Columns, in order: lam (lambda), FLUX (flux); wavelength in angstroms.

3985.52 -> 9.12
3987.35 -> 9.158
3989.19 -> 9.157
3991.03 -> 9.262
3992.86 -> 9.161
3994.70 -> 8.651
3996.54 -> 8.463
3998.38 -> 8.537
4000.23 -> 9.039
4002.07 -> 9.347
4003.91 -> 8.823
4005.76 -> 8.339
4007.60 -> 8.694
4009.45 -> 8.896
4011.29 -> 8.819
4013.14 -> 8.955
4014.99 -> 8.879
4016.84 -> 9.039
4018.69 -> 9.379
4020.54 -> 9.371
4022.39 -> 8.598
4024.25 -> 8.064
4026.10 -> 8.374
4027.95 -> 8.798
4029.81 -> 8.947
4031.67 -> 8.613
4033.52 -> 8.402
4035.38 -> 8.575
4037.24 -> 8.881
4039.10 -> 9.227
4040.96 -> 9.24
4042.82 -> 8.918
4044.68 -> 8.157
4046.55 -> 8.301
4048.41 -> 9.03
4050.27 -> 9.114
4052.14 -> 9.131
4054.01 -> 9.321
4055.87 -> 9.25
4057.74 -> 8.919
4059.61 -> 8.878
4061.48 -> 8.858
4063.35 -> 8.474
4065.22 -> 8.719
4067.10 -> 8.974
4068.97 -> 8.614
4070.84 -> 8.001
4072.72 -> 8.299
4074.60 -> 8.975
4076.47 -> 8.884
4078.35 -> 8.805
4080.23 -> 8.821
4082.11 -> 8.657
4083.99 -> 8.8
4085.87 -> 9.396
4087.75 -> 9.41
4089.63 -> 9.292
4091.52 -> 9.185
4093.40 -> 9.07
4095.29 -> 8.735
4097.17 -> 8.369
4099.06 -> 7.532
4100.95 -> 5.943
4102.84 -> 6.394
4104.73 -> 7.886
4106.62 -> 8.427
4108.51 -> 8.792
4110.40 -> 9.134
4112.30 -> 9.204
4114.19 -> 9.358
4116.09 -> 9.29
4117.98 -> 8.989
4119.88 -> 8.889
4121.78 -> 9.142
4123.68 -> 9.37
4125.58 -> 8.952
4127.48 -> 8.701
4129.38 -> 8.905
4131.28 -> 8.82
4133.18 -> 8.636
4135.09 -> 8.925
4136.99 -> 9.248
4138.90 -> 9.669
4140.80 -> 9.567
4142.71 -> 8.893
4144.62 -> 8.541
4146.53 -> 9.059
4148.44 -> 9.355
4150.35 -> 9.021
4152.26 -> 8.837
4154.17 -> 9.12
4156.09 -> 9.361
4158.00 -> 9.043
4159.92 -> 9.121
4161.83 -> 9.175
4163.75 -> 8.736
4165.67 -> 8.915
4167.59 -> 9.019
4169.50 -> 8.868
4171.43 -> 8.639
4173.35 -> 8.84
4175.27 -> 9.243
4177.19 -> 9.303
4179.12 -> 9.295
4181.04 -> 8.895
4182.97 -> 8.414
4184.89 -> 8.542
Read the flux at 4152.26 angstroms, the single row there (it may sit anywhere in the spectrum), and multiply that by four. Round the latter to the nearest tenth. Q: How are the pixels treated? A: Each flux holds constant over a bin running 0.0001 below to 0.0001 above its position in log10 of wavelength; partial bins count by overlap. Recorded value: 35.3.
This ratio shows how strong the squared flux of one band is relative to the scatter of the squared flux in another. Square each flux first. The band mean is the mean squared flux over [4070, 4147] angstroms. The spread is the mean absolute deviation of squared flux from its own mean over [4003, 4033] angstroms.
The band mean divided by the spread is 17.4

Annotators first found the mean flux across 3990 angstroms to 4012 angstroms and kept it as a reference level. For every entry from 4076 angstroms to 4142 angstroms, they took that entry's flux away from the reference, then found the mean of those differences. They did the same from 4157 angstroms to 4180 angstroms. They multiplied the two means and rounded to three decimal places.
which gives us -0.011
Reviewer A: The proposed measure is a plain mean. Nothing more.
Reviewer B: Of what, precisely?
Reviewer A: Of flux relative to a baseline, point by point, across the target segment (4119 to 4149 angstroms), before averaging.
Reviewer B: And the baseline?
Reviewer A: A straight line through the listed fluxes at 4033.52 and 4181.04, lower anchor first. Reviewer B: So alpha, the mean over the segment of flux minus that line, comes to 0.30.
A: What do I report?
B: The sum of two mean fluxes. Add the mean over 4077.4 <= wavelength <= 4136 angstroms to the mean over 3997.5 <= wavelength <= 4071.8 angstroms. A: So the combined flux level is 17.5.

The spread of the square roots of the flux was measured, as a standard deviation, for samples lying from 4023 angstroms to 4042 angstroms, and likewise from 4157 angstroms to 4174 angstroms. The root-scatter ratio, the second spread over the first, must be 0.5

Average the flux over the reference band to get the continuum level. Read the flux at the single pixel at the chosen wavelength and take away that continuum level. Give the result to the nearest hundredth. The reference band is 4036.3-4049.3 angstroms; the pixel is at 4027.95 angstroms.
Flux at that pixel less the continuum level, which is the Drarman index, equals -0.02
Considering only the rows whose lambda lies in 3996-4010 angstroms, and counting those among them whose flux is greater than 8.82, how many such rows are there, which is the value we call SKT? 4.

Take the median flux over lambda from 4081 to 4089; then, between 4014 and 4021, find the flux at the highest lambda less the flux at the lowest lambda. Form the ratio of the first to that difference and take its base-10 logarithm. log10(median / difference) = 1.27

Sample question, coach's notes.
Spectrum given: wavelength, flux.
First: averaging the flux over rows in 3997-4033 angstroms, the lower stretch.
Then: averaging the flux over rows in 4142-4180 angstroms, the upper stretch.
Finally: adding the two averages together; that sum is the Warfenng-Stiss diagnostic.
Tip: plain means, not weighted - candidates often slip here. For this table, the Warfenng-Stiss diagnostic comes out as 17.8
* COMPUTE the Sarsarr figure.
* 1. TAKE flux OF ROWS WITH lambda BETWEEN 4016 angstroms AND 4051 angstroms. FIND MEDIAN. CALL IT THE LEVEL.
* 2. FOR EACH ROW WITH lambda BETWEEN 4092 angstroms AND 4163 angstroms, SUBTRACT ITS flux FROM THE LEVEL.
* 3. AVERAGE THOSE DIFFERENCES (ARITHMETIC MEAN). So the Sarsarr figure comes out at 0.08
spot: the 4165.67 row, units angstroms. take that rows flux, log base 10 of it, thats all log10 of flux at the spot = 0.950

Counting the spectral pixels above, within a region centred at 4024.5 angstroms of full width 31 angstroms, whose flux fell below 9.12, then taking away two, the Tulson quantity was 12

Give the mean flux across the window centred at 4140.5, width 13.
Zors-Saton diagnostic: 9.1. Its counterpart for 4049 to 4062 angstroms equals 9.1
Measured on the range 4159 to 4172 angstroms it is 8.9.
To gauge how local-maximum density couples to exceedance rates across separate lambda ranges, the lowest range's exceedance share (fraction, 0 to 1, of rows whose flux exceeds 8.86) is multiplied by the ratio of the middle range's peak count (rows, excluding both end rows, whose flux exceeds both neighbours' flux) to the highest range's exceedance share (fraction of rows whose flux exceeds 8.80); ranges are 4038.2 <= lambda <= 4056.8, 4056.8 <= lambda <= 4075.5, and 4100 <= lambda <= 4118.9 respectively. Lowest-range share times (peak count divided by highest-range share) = 1.6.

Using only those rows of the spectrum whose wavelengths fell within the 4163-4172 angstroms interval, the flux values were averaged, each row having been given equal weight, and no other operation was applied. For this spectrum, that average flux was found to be 8.84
